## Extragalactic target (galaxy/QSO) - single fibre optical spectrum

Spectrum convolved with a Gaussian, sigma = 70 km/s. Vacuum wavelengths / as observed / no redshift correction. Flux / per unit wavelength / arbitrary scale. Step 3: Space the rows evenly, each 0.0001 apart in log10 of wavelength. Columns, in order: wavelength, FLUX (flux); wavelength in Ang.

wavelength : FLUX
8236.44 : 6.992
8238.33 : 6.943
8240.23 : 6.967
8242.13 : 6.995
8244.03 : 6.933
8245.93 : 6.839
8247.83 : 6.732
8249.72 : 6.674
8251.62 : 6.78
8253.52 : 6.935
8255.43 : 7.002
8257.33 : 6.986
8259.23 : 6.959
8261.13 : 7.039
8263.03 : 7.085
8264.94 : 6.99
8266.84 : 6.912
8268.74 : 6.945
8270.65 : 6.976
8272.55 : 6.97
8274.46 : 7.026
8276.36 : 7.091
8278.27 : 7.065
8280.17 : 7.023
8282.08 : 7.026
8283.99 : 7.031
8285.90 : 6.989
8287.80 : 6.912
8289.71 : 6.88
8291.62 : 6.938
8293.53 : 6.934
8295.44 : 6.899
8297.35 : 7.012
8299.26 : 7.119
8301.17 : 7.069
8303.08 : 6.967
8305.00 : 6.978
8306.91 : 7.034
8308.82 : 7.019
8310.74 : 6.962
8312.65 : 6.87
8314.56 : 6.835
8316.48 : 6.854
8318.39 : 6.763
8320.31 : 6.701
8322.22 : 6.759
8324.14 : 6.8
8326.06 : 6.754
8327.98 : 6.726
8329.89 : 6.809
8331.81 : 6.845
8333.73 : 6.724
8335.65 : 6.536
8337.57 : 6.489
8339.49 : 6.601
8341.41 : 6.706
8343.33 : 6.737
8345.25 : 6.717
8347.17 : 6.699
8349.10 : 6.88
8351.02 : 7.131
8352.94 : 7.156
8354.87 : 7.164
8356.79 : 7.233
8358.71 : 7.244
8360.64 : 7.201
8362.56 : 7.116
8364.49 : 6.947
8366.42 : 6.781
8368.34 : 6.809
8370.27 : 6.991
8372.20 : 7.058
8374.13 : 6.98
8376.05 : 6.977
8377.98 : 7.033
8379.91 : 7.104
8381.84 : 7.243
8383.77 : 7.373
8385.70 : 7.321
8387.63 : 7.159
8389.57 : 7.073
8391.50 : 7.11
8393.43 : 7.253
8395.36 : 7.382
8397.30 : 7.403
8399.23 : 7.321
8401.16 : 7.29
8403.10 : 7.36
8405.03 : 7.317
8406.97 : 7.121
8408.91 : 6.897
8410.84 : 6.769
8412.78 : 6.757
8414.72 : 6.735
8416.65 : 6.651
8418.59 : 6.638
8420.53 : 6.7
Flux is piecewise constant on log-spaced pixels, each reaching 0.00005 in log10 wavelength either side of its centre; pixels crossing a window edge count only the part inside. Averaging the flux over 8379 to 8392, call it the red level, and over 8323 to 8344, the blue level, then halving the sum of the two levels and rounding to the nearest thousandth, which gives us 6.950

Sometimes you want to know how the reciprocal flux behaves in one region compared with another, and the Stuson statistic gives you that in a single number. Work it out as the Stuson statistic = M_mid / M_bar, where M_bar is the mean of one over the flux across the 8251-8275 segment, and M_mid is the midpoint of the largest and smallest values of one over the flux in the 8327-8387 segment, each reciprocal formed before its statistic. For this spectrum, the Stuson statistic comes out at 1.010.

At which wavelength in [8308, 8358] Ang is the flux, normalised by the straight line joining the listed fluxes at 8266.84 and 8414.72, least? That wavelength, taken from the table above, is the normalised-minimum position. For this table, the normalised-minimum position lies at 8337.57 Ang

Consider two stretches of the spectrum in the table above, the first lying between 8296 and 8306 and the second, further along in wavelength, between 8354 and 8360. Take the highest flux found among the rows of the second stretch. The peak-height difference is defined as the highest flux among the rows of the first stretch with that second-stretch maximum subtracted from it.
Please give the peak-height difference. -0.1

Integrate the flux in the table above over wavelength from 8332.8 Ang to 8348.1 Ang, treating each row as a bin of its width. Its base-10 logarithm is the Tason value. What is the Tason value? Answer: 2.01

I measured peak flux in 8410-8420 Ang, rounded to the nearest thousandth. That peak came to 6.769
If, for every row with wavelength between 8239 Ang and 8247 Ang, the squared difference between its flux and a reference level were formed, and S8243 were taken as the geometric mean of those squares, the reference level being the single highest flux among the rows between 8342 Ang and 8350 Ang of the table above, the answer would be 0.005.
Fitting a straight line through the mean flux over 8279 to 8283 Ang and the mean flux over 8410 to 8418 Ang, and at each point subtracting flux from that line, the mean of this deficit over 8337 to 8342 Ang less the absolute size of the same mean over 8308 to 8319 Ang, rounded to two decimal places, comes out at 0.23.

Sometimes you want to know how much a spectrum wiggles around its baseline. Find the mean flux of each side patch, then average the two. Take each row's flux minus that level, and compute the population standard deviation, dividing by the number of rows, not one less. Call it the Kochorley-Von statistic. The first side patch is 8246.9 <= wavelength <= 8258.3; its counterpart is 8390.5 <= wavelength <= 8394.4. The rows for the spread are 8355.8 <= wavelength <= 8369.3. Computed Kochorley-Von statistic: 0.18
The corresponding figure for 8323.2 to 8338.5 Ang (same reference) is 0.12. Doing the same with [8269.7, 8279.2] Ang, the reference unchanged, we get 0.05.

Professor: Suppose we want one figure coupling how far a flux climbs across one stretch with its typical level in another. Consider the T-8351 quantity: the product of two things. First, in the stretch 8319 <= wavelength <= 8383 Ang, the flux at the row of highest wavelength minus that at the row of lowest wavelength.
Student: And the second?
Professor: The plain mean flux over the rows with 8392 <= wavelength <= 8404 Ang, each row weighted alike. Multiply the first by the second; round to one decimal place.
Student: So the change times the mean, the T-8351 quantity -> 4.0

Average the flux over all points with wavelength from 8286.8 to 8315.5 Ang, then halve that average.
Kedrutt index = 3.48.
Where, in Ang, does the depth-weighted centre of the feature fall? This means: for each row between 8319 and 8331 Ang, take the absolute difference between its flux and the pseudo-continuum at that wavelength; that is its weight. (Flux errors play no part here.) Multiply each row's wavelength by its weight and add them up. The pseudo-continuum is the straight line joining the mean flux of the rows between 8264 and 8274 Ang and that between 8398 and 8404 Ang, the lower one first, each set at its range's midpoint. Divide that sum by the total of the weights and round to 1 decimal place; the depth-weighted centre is 8325.0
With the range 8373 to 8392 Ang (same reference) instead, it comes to 8381.7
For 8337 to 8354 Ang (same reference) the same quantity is 8342.9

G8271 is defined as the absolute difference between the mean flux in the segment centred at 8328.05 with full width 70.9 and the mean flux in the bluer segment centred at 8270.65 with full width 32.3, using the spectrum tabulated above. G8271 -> 0.11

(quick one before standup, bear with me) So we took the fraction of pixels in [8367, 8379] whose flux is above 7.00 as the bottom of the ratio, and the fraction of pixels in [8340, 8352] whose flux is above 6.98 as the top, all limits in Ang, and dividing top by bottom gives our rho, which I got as 0.5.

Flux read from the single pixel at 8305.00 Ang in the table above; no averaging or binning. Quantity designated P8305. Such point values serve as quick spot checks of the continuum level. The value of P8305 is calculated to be 6.978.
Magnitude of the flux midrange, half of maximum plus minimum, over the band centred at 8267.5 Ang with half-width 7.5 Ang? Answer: -2.11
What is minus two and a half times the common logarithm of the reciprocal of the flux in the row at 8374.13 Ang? 2.110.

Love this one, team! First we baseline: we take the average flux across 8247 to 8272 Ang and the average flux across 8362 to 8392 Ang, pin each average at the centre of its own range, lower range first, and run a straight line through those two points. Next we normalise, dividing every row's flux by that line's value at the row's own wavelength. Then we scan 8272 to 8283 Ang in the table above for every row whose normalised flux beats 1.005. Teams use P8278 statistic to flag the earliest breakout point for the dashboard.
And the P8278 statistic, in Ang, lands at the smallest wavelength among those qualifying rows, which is 8274.46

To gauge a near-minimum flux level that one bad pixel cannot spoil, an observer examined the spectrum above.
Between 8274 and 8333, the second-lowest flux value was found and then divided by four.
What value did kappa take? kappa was 1.68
